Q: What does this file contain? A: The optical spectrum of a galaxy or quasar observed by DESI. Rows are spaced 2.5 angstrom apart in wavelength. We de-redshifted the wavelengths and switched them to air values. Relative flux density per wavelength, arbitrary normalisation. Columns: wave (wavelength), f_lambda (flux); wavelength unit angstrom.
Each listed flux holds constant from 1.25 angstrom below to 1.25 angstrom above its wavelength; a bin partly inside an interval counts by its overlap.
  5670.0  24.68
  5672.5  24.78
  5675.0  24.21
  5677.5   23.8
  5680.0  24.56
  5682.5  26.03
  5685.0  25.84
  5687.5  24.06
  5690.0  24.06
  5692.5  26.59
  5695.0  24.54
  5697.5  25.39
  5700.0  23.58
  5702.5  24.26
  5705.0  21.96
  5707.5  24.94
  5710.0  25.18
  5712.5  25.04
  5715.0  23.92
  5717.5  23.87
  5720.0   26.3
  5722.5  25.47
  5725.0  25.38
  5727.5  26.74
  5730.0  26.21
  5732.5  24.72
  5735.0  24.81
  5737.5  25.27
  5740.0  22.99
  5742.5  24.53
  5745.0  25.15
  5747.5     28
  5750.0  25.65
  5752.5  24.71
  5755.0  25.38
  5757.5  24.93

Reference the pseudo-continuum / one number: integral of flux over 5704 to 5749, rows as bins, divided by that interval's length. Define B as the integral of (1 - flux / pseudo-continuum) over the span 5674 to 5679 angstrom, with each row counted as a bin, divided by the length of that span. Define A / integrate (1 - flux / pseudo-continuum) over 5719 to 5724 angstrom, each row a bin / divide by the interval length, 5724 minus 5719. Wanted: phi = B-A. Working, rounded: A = -0.032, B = 0.04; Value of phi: 0.07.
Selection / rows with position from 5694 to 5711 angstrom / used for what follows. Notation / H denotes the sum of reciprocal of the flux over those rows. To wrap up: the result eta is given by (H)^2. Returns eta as 0.08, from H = 0.29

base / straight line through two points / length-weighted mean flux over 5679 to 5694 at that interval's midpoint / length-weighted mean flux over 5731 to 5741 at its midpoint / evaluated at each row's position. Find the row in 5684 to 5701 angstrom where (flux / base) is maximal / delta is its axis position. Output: 5692.5 angstrom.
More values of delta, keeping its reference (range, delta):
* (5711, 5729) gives 5727.5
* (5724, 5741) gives 5727.5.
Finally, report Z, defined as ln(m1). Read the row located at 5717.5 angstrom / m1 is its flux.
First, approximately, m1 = 23.87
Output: 3.17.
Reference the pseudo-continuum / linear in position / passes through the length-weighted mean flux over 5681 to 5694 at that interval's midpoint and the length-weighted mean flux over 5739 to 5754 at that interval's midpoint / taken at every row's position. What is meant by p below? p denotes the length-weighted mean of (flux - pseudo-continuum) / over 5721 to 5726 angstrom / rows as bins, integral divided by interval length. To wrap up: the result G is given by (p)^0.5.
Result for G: 0.48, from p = 0.23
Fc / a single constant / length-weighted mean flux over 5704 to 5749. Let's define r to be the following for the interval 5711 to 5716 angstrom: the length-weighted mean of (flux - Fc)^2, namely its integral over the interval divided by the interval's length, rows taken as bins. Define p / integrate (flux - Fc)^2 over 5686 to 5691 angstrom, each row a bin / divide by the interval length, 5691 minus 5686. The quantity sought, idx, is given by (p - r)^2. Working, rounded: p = 0.96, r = 0.6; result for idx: 0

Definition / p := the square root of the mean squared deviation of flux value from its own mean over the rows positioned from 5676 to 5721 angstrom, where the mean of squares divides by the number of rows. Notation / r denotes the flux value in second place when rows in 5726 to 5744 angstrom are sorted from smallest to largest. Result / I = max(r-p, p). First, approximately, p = 1.11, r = 24.53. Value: 23.4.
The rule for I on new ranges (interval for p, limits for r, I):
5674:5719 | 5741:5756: 23.7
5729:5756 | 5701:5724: 22.7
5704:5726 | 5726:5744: 23.3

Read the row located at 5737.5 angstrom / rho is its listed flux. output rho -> 25.27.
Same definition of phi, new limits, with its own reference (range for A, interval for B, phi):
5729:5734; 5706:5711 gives 0.02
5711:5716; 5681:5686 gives -0.05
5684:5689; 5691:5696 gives -0.03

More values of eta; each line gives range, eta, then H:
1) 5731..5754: 0.13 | 0.36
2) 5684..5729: 0.53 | 0.73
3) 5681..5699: 0.08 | 0.28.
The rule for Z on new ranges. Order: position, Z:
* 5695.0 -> 3.20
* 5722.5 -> 3.24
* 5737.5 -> 3.23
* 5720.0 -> 3.27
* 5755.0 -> 3.23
